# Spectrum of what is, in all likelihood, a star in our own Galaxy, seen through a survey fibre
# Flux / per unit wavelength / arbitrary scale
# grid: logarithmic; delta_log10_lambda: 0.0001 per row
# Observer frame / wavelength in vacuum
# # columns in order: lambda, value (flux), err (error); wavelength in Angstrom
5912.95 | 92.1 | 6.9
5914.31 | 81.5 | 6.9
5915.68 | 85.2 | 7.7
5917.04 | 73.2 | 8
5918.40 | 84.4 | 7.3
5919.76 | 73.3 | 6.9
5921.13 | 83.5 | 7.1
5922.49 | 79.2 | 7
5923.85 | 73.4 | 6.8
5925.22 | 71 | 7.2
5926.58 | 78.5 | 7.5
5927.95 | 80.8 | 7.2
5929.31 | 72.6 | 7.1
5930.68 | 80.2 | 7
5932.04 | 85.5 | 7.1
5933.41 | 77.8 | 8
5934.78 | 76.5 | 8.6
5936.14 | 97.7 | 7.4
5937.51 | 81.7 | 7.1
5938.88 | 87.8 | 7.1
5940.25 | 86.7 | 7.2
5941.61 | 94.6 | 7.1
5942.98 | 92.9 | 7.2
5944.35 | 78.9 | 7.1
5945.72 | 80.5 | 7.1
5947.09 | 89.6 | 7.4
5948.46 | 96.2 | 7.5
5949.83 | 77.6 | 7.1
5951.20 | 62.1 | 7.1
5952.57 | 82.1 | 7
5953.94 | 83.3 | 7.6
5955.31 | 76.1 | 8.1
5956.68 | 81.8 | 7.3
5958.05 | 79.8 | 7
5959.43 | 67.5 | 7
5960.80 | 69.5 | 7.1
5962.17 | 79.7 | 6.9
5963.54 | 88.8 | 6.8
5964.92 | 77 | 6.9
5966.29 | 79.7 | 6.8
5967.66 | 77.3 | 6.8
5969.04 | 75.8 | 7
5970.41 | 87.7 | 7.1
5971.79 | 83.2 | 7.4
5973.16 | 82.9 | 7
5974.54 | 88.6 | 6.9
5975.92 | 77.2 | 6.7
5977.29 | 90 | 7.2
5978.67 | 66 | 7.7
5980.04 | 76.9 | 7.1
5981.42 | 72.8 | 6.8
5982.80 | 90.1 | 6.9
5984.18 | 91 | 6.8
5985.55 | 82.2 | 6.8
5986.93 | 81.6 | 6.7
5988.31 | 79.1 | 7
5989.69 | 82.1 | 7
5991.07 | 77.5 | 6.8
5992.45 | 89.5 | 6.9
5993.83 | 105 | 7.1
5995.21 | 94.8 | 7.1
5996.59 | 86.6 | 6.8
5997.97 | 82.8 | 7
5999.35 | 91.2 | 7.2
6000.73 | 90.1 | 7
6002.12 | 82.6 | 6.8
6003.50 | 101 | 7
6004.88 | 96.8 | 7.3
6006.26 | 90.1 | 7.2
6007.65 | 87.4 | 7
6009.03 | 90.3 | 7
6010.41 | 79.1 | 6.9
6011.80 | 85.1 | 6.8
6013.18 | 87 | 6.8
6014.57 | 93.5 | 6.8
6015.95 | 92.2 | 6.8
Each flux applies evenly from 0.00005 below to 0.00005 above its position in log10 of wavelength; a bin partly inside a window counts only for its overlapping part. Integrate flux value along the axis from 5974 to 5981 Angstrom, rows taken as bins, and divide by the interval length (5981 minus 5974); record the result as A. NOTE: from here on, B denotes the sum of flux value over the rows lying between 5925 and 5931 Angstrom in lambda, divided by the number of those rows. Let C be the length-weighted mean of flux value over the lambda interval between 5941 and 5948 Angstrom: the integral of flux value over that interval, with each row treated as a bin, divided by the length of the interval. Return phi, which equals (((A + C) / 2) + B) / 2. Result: 80.0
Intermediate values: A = 79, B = 76.6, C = 87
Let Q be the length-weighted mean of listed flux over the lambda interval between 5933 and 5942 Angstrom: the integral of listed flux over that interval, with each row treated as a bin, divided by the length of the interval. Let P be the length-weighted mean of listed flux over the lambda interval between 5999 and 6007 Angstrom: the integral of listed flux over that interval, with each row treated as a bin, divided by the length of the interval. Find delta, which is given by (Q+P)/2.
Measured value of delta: 89.0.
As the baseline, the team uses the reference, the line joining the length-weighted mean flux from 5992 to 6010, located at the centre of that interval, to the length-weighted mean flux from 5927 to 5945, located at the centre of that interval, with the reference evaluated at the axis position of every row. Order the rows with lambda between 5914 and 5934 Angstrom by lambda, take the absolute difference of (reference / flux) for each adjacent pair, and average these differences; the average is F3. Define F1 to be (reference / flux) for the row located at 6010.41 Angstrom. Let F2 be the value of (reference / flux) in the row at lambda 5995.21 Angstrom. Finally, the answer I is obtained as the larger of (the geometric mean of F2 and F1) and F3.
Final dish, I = 1.06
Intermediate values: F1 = 1.17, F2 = 0.96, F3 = 0.096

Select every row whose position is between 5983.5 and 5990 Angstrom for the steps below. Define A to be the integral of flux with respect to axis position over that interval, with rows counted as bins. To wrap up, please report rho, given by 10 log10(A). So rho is 27.3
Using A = 541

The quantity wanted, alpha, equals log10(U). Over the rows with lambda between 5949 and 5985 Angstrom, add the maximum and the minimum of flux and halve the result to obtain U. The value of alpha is 1.88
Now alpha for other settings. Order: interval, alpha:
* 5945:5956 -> 1.90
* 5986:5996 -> 1.96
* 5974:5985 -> 1.89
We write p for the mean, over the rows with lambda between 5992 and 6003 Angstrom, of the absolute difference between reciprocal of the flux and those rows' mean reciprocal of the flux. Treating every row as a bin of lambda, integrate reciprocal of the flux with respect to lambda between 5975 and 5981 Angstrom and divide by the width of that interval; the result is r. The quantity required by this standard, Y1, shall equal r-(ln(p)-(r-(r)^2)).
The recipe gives 7.45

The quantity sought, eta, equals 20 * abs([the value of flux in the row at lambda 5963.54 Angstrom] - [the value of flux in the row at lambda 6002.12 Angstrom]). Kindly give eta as 124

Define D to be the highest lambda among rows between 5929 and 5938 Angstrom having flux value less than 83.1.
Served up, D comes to 5937.51 Angstrom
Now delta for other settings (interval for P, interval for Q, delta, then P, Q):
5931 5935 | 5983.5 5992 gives 81.4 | 80.3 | 82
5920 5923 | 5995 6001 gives 84.4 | 80.2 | 89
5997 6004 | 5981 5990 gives 86.0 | 89.1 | 83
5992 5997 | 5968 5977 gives 88.6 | 94.6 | 83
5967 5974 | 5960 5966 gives 80.1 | 81.5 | 79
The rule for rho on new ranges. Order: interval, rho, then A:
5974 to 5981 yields 27.4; 555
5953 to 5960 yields 27.4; 546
